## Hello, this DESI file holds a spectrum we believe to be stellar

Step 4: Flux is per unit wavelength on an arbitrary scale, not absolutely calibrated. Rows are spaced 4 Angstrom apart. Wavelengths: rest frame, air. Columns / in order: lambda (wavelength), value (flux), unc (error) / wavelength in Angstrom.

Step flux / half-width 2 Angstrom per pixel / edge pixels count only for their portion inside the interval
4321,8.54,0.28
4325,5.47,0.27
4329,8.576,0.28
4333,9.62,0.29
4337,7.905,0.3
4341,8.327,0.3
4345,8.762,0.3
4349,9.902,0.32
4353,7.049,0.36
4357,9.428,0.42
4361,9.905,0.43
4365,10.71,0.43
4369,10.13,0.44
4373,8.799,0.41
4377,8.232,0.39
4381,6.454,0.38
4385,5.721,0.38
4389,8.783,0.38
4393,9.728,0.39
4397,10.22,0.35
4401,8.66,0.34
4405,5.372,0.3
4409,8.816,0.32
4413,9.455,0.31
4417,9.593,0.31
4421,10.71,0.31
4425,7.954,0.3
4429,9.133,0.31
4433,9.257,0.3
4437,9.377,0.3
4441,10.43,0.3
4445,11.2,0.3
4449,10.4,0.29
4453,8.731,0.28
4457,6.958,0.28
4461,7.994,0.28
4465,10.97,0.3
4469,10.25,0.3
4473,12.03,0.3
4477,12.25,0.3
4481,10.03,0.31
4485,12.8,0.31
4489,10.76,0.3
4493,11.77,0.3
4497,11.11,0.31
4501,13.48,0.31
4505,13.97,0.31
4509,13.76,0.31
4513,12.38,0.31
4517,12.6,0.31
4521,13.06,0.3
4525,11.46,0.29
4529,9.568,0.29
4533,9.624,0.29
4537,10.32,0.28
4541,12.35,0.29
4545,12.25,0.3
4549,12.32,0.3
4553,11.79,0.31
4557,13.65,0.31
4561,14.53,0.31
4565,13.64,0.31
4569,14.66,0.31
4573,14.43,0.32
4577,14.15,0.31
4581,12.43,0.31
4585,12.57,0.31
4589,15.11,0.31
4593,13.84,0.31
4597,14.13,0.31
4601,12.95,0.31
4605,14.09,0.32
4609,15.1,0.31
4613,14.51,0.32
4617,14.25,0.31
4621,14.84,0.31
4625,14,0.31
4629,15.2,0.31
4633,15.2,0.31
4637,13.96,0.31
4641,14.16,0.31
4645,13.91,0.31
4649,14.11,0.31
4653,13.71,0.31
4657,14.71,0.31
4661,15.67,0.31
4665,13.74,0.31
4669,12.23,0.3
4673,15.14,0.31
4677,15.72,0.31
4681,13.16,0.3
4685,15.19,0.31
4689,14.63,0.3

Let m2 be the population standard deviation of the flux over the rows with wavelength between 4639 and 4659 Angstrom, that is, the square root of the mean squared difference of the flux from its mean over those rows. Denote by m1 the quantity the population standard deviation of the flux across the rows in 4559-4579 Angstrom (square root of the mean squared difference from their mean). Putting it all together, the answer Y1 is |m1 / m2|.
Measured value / 1.1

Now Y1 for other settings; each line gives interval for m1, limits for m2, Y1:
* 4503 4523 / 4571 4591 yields 0.6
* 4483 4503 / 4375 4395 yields 0.7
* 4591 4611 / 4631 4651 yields 1.4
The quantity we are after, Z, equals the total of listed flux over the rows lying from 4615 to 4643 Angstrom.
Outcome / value 102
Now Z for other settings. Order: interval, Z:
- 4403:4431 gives 61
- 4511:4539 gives 79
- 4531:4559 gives 82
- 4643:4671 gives 98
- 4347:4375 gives 66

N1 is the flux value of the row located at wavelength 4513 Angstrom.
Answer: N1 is 12.38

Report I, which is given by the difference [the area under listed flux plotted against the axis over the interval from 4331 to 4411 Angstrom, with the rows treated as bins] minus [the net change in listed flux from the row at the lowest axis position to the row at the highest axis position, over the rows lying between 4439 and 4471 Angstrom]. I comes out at 690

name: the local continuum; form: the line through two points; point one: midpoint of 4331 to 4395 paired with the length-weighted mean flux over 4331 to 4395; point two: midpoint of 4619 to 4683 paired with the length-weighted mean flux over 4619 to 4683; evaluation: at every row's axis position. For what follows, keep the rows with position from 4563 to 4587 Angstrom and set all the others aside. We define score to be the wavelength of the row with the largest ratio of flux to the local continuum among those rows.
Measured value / 4569 Angstrom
